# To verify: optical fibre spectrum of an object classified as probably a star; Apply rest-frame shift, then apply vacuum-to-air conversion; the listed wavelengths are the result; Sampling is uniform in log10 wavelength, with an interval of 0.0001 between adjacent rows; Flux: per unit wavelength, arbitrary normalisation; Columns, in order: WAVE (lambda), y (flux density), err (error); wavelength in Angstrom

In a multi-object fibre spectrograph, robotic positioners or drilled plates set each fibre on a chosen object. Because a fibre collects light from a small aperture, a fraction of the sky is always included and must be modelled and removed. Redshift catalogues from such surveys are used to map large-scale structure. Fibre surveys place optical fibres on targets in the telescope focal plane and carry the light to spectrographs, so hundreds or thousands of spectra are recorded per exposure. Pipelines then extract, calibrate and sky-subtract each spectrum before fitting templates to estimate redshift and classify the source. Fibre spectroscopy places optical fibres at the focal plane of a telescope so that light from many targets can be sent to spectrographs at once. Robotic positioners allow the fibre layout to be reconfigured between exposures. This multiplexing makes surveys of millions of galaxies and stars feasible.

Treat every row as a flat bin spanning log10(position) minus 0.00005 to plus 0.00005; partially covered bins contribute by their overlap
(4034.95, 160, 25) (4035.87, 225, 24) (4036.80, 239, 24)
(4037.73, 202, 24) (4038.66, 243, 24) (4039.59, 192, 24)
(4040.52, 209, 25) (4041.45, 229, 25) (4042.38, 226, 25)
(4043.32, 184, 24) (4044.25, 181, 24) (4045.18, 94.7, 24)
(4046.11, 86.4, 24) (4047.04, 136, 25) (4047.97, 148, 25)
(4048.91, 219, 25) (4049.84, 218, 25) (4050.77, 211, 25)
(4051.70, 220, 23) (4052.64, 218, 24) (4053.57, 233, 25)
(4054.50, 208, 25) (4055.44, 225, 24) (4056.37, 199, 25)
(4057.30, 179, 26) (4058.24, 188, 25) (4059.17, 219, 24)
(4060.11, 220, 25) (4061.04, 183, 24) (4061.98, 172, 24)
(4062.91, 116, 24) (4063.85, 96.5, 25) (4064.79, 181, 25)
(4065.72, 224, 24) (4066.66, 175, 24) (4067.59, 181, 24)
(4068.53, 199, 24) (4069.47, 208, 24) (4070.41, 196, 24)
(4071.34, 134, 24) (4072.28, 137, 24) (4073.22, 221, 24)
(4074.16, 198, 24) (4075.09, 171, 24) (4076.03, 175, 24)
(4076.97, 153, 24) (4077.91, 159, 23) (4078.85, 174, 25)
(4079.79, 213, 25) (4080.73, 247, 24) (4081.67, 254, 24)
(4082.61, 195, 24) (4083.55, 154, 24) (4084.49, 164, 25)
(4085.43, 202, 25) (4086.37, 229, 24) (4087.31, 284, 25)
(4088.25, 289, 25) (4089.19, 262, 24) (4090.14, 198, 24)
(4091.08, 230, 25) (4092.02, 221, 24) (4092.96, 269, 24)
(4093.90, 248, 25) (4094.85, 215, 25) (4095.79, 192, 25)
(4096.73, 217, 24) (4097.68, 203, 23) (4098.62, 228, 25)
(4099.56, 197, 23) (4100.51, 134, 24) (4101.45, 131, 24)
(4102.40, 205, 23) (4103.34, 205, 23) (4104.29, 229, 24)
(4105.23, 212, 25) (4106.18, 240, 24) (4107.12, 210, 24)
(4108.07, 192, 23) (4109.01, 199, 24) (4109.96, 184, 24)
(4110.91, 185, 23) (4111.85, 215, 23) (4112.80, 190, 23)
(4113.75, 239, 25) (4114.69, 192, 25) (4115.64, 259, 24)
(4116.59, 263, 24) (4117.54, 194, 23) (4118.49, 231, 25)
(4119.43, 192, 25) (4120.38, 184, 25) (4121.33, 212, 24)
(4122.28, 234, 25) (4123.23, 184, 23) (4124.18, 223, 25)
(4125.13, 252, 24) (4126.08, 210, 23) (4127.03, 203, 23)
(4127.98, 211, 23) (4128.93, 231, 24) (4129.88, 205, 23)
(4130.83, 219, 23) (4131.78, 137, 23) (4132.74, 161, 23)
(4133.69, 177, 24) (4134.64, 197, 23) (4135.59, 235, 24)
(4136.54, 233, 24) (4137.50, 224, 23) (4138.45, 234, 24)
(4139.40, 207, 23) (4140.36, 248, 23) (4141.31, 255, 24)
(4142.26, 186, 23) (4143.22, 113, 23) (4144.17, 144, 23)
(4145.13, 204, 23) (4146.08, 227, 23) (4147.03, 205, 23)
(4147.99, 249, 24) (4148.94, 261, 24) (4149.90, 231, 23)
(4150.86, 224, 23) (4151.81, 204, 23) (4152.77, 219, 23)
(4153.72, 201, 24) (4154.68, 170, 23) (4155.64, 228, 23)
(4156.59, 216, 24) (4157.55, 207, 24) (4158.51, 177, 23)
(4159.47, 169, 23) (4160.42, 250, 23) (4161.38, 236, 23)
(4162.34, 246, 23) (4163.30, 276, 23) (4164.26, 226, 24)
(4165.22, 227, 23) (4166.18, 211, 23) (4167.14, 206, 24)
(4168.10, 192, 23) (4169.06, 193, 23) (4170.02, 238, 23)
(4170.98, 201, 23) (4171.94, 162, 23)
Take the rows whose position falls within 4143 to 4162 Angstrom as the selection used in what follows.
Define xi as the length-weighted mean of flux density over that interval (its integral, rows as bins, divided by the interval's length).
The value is 208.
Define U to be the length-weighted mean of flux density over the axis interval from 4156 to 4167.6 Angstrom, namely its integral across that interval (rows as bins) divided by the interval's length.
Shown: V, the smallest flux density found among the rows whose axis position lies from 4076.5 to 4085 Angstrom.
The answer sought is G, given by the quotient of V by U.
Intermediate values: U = 220.7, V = 153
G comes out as 0.69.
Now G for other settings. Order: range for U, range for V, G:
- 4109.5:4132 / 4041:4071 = 0.41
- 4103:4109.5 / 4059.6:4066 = 0.45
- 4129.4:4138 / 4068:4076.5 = 0.67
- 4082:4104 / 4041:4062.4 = 0.41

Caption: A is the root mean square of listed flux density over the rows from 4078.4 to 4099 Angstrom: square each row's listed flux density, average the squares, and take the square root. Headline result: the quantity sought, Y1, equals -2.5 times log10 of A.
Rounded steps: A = 225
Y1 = -5.88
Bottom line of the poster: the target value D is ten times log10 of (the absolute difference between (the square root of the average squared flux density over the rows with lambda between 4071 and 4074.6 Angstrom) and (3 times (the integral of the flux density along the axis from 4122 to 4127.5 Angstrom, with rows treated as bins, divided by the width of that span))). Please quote 26.8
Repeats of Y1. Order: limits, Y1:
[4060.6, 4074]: -5.62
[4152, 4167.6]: -5.85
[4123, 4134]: -5.77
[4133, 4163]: -5.83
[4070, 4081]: -5.66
